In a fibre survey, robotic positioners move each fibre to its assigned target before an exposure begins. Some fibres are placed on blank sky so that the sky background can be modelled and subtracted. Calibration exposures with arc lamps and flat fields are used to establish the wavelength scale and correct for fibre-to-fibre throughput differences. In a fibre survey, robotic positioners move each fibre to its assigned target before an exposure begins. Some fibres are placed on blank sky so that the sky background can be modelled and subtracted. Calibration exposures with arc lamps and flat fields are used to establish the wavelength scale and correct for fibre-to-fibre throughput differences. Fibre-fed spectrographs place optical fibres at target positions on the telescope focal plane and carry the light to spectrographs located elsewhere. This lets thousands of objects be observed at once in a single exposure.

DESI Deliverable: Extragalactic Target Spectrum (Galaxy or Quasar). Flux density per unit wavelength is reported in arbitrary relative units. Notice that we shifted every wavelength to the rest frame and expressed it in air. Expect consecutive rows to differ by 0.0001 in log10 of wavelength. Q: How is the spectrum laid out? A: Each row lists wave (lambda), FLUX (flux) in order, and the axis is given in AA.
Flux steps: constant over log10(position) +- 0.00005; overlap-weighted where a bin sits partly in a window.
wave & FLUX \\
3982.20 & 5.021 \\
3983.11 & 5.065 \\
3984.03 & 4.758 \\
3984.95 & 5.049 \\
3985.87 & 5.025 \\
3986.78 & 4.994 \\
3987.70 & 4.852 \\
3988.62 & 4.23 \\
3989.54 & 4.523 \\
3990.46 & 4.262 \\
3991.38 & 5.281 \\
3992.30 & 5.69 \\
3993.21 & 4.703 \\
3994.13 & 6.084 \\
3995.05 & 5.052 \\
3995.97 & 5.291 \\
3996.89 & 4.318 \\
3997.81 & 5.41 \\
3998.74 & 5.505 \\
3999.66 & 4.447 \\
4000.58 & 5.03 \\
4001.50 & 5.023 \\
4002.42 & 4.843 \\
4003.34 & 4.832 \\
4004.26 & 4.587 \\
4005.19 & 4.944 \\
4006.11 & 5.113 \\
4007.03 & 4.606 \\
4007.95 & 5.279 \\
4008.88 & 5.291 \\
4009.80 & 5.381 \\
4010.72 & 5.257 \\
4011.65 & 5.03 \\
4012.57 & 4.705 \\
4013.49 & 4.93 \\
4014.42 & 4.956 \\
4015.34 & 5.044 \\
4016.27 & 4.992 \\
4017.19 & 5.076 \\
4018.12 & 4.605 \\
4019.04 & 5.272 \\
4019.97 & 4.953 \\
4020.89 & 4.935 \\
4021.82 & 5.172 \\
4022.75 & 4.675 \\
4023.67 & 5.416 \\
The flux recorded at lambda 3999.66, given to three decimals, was 4.447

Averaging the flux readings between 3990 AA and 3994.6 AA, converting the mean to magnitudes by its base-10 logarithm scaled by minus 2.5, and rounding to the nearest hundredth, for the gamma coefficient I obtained -1.79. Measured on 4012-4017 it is -1.73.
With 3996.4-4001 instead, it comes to -1.73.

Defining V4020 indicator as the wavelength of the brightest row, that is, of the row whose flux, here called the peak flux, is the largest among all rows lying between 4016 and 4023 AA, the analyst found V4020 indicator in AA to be 4019.04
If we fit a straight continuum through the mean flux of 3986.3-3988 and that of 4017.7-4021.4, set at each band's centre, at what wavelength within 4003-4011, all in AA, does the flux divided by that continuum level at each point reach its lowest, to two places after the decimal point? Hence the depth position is 4004.26 AA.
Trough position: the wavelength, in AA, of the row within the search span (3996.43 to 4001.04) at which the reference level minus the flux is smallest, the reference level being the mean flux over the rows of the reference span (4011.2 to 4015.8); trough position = 3998.74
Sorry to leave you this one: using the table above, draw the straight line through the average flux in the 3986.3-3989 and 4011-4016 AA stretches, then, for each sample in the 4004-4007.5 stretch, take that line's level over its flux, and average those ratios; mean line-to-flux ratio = 1.01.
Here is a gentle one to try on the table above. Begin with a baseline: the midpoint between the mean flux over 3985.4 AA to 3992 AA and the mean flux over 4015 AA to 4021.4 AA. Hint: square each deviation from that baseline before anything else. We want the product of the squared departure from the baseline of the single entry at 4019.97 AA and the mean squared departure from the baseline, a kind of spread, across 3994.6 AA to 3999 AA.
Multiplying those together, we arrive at 0.002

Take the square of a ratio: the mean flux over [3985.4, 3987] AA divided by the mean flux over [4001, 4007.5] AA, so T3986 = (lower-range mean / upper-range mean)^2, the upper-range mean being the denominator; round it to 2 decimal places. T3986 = 1.07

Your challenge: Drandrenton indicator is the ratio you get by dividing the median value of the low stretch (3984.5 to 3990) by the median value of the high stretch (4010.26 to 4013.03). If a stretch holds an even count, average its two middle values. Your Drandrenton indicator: 0.98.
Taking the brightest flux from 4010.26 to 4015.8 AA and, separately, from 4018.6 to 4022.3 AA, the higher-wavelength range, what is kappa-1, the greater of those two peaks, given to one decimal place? 5.3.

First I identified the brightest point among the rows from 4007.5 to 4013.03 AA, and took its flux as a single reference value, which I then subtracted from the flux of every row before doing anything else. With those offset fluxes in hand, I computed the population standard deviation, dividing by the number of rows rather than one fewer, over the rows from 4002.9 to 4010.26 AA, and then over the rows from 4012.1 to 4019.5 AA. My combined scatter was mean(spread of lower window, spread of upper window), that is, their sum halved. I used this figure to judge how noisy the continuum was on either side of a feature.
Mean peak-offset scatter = 0.24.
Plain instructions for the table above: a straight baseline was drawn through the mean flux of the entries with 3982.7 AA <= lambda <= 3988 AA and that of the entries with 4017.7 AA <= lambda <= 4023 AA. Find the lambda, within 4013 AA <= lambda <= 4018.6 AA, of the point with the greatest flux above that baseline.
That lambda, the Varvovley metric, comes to 4017.19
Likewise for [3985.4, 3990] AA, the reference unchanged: 3985.87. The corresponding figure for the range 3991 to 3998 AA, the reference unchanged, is 3994.13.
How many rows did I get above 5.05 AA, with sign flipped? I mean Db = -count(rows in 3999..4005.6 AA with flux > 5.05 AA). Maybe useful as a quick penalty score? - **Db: 0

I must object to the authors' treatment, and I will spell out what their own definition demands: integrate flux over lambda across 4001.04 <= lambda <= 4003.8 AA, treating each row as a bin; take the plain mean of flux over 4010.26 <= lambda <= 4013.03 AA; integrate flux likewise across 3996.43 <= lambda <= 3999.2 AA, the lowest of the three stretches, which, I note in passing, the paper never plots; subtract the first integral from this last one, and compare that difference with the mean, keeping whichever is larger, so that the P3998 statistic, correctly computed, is 5.00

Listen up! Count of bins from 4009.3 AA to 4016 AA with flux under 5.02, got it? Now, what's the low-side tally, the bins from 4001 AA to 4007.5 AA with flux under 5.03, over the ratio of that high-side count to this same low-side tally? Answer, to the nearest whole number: 12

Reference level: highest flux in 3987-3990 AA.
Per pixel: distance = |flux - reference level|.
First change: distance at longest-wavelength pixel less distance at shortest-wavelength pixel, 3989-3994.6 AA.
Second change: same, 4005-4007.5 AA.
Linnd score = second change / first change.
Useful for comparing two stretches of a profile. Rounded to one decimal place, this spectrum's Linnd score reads 0.2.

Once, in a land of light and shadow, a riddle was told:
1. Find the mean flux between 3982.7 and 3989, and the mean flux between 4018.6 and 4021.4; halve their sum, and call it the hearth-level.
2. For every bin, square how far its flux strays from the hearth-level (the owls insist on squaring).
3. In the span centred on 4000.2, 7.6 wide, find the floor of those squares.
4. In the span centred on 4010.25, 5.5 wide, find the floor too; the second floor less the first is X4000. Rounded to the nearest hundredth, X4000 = 0.00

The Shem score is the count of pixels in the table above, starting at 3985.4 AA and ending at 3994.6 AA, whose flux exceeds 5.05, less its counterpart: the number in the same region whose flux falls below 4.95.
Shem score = -2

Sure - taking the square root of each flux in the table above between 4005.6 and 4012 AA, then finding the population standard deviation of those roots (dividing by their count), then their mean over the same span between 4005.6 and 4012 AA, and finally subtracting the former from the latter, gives 2.21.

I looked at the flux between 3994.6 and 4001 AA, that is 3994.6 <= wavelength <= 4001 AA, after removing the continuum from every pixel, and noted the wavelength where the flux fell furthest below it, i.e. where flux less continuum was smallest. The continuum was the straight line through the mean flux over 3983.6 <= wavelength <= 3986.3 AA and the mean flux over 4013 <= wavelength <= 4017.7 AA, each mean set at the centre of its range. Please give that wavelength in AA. 3996.89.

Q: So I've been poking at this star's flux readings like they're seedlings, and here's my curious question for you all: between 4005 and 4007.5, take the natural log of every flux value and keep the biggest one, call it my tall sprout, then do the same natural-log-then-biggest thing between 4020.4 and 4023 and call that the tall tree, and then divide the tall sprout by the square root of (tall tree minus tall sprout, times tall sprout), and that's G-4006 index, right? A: 12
